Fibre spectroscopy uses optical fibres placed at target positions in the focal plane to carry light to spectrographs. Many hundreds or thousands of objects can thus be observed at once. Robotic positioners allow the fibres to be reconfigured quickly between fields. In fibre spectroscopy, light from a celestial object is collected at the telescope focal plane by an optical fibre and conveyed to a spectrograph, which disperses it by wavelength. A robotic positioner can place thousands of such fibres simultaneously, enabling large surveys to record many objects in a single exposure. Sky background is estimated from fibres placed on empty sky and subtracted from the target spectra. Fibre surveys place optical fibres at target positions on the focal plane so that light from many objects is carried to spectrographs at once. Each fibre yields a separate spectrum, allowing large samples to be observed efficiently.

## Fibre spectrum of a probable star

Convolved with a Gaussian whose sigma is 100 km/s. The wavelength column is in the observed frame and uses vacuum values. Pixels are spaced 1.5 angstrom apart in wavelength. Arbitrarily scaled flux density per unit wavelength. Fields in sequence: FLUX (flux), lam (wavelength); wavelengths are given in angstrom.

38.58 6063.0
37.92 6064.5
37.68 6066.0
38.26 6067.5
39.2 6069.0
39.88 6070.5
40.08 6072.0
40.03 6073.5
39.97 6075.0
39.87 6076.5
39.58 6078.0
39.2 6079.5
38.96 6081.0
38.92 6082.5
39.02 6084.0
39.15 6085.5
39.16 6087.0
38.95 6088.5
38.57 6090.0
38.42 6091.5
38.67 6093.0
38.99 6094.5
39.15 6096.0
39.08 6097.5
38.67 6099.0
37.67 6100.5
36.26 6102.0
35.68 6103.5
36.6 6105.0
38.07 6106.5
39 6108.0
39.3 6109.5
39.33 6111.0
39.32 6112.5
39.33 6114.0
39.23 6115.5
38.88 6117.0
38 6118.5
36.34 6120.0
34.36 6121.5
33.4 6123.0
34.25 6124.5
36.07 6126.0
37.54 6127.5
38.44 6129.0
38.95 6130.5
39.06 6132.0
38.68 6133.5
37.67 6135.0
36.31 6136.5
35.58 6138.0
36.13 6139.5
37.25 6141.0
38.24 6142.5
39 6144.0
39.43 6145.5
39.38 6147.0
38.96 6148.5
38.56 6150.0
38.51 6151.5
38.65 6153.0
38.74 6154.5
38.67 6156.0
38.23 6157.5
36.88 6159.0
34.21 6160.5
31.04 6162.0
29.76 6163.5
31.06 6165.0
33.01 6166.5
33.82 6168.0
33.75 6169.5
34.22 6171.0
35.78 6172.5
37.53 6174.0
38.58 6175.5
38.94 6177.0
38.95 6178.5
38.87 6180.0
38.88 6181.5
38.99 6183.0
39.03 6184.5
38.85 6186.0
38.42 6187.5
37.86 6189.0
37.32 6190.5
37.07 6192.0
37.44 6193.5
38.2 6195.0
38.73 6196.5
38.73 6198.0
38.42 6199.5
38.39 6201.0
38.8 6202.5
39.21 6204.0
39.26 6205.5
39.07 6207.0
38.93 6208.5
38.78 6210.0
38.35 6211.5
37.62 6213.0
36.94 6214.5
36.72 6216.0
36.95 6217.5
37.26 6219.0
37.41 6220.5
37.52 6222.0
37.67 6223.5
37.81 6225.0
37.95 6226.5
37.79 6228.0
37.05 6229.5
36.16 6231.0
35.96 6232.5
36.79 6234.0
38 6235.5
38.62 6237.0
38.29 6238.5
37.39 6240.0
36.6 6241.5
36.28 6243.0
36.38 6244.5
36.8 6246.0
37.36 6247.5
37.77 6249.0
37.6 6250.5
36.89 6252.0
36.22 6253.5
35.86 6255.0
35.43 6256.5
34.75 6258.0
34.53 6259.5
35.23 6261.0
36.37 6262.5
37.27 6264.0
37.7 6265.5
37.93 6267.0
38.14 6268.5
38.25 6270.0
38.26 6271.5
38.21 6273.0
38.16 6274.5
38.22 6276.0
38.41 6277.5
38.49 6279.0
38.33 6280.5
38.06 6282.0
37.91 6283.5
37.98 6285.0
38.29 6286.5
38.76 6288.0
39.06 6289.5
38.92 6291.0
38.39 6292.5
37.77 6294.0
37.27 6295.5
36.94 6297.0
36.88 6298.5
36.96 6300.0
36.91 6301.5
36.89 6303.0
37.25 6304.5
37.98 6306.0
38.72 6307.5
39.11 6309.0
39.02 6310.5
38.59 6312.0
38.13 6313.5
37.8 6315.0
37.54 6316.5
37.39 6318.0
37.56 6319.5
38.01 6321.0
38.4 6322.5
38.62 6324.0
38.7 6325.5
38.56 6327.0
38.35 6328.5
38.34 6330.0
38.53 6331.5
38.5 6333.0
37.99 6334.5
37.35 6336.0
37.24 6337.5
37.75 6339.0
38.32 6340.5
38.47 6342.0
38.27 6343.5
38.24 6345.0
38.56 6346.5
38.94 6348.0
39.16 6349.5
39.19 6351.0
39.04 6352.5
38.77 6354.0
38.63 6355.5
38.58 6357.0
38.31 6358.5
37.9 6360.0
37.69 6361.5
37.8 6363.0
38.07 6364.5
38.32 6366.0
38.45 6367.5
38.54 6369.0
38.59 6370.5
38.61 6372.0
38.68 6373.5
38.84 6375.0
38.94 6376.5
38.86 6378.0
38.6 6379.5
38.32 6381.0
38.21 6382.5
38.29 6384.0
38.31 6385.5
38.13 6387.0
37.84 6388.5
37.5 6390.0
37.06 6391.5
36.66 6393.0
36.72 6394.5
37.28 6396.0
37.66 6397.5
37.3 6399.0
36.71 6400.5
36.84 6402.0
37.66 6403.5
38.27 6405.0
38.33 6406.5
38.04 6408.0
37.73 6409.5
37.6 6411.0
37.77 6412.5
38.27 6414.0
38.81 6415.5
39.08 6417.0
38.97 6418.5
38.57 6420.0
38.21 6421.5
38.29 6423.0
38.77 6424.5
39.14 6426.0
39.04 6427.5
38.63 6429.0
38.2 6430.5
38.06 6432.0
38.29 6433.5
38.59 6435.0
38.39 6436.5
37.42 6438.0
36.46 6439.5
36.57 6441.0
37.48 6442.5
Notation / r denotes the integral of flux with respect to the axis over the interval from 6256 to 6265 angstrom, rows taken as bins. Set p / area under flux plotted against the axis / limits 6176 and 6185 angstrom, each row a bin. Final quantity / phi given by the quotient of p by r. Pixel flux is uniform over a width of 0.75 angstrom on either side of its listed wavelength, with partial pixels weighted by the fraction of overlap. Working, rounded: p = 350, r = 321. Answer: 1.092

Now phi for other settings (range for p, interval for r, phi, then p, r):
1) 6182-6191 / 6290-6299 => 1.019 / 346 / 340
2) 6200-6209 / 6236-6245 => 1.044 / 350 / 336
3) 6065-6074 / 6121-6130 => 1.093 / 352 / 322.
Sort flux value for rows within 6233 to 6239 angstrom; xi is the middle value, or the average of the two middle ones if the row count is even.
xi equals 38.1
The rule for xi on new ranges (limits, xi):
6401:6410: 37.9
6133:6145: 37.5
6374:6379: 38.9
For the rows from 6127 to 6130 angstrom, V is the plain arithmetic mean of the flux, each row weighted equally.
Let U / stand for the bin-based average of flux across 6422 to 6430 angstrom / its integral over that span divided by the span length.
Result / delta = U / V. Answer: 1.02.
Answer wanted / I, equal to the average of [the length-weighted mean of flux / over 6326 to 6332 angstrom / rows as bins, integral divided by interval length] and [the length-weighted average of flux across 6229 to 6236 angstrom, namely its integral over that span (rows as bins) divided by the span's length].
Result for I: 37.6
